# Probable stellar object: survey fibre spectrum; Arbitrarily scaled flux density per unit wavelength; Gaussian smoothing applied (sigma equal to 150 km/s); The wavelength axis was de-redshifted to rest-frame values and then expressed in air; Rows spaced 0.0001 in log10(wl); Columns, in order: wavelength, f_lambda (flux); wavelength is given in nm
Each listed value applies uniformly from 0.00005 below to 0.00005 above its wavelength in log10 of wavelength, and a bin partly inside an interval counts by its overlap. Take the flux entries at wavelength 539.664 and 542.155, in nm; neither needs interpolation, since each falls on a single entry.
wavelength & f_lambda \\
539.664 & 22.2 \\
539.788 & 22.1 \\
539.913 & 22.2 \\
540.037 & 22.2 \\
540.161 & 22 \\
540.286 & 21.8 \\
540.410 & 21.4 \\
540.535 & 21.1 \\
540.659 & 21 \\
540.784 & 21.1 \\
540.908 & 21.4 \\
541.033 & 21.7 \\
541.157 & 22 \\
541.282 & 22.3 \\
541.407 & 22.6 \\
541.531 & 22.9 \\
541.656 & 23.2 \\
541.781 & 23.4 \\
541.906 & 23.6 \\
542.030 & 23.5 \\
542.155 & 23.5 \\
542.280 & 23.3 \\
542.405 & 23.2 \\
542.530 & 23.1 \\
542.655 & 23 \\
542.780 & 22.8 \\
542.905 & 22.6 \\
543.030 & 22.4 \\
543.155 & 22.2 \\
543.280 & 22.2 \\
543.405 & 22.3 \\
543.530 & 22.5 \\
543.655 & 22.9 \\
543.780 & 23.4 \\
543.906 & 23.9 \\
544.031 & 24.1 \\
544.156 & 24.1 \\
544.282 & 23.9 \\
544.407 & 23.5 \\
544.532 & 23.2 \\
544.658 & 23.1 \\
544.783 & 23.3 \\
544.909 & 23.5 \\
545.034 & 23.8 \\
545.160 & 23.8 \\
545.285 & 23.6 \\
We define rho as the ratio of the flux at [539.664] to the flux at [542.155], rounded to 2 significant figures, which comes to 0.94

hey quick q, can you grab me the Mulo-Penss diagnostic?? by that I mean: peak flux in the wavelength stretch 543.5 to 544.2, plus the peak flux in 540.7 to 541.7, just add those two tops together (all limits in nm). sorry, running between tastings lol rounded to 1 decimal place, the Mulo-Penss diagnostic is 47.3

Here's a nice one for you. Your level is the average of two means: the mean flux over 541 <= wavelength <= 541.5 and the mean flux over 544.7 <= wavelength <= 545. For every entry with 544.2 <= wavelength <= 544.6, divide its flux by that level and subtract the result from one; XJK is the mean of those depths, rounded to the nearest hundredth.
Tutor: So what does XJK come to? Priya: -0.03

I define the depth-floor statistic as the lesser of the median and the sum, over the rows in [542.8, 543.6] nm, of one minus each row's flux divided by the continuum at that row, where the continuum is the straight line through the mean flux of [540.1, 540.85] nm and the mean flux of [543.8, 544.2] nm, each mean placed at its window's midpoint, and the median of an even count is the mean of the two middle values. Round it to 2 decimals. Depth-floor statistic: 0.05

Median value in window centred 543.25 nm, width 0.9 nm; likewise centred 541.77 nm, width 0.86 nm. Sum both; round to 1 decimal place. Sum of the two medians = 45.8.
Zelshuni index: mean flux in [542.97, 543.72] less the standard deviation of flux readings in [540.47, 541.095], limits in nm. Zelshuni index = 22.2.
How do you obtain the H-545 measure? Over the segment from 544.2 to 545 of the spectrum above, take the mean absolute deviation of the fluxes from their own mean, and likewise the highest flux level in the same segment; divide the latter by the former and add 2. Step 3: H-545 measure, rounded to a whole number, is 112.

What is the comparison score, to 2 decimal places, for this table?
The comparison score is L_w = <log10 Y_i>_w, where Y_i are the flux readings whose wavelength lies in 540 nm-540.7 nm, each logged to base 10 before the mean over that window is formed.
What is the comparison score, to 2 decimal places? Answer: 1.33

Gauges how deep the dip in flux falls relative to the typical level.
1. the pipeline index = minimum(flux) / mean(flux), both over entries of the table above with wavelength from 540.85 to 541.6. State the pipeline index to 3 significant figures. 0.966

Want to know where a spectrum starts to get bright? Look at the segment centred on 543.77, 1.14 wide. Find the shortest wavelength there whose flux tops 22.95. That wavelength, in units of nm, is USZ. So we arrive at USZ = 543.780 nm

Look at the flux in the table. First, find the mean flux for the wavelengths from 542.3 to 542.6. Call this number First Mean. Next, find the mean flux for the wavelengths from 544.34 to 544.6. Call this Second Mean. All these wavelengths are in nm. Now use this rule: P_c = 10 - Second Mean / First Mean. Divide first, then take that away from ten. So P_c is 8.99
